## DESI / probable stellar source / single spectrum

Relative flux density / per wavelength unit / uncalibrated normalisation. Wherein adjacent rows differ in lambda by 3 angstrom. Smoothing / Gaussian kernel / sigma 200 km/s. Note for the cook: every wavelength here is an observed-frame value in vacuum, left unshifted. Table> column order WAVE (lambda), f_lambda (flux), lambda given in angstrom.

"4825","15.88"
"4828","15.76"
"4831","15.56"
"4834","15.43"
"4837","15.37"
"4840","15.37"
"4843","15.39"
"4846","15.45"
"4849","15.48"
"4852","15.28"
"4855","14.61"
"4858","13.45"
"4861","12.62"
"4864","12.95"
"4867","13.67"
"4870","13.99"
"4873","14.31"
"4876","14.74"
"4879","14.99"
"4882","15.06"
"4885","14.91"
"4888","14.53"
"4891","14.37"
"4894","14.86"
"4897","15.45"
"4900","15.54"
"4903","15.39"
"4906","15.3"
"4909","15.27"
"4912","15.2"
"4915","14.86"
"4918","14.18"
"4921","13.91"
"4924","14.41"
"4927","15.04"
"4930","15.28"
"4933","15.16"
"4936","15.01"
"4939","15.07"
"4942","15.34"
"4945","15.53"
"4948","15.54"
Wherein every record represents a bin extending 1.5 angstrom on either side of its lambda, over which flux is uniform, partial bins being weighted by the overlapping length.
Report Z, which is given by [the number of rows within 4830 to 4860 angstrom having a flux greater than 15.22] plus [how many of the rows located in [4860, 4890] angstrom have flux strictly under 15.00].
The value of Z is 17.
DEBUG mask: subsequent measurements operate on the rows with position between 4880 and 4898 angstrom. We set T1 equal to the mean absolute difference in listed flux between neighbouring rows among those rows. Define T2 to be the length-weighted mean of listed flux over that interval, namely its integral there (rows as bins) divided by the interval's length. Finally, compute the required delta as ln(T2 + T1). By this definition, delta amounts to 2.72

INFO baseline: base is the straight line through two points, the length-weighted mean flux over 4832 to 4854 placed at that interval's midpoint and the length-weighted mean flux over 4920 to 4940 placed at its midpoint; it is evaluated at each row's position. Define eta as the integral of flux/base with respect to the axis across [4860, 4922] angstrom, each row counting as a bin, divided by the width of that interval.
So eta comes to 0.967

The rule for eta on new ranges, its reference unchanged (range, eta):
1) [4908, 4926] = 0.980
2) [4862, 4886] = 0.940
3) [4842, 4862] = 0.955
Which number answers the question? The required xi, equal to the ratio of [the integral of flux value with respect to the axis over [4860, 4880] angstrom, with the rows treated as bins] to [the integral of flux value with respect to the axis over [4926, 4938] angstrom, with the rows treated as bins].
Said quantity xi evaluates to 1.53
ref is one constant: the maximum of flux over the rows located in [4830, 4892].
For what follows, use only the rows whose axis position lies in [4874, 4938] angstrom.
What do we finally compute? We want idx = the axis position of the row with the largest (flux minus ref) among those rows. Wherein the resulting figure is 4900 angstrom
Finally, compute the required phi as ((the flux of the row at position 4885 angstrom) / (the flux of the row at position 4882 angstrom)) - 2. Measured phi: -1.01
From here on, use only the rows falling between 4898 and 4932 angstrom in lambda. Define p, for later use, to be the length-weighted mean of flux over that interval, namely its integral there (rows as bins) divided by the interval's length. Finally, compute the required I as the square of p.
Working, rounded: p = 15.0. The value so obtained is 224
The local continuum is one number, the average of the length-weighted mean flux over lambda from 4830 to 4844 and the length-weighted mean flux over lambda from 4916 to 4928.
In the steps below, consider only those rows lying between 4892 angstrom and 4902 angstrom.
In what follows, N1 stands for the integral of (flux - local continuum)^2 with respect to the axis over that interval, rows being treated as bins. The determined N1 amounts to 2.4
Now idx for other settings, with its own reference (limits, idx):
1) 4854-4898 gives 4897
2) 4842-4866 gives 4849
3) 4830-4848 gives 4831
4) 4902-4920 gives 4903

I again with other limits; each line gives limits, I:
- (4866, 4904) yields 218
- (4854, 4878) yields 190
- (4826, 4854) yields 239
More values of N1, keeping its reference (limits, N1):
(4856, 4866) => 34.1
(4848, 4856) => 1.5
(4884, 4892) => 1.1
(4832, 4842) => 2.5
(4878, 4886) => 0.1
